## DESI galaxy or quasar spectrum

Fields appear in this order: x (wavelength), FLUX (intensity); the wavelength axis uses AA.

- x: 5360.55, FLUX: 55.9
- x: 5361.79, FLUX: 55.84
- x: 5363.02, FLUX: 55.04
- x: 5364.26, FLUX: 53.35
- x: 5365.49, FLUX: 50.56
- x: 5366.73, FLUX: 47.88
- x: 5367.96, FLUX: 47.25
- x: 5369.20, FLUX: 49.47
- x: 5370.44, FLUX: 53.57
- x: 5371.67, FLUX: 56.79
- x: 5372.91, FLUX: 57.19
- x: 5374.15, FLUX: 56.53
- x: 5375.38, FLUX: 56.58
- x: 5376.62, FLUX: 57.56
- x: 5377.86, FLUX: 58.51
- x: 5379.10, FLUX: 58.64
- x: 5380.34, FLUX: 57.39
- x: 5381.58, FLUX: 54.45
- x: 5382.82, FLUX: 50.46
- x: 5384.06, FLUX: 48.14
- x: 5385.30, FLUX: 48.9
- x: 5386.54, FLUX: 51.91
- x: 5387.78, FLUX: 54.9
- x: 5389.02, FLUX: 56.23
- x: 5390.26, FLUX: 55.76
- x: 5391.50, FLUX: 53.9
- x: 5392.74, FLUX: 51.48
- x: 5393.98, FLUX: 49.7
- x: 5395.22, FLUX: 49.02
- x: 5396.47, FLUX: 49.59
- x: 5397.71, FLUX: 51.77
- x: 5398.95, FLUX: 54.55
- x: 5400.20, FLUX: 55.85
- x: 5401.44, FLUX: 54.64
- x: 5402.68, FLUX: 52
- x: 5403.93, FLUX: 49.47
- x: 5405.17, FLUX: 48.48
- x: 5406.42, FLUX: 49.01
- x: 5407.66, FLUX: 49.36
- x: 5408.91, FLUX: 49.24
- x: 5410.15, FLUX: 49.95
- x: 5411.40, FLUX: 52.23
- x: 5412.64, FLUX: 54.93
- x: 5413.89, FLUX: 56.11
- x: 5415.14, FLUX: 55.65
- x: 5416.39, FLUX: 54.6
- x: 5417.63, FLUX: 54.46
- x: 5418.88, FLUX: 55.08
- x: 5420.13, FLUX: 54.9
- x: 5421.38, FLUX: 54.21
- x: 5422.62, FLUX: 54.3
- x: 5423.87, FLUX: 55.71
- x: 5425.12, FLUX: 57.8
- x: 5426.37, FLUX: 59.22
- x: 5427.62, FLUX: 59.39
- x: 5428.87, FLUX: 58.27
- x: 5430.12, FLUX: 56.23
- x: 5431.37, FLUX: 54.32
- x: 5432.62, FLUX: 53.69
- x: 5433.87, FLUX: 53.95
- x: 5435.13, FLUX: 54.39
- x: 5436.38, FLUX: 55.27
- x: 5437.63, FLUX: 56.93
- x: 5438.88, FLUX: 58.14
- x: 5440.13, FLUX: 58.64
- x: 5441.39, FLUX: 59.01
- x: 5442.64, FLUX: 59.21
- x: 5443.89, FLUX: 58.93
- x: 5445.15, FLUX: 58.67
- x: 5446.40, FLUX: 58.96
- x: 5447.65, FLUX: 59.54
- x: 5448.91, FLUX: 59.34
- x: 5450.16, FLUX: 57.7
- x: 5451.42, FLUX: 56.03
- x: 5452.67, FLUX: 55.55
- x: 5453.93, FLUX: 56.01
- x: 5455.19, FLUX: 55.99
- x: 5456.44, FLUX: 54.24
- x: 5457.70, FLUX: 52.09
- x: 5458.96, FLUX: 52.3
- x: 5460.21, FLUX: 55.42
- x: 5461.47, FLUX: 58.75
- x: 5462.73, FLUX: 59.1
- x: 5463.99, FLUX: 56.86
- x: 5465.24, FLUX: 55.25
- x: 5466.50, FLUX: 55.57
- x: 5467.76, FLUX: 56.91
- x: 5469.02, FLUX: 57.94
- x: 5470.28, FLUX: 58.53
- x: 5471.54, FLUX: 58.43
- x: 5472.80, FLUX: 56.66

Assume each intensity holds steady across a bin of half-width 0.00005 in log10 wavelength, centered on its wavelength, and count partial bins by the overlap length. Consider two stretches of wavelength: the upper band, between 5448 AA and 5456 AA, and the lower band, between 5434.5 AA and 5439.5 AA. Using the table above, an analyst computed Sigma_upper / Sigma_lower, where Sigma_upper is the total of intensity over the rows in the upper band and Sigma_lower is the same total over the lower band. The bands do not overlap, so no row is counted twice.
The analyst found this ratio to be 1.5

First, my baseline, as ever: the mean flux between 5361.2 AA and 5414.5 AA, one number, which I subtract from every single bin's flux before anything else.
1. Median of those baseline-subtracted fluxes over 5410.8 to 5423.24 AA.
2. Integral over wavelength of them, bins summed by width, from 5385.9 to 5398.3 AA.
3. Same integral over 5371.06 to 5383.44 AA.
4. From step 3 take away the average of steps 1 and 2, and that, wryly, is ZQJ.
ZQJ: 46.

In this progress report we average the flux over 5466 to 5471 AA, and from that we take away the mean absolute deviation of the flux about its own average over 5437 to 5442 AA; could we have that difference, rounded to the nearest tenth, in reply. 56.6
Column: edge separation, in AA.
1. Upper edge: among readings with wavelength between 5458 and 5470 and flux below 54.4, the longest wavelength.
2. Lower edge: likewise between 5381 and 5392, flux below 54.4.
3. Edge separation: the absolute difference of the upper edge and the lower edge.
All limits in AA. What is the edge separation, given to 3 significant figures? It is 67.5 AA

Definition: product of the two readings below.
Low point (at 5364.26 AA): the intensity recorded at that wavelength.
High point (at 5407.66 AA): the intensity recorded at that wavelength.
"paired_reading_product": 2633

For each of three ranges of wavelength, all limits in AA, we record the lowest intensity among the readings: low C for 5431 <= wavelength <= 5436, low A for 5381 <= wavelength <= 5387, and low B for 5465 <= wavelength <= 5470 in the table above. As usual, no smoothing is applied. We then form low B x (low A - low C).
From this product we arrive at -307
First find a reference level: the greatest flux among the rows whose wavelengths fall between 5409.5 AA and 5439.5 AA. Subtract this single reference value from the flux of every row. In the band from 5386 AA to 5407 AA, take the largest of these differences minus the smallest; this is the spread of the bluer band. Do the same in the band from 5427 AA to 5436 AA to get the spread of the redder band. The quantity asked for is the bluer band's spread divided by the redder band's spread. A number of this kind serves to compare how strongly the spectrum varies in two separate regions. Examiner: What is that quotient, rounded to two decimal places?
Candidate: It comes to 1.36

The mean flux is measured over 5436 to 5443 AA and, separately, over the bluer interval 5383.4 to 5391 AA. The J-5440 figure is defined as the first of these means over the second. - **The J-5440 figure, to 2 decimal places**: 1.10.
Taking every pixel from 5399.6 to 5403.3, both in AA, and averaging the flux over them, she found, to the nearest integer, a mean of 54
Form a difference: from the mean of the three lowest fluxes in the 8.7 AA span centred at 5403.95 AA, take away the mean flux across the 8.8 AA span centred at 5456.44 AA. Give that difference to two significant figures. -5.6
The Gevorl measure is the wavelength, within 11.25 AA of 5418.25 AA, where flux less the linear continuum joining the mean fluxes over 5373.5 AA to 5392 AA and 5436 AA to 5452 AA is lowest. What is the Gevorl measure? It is 5408.91 AA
